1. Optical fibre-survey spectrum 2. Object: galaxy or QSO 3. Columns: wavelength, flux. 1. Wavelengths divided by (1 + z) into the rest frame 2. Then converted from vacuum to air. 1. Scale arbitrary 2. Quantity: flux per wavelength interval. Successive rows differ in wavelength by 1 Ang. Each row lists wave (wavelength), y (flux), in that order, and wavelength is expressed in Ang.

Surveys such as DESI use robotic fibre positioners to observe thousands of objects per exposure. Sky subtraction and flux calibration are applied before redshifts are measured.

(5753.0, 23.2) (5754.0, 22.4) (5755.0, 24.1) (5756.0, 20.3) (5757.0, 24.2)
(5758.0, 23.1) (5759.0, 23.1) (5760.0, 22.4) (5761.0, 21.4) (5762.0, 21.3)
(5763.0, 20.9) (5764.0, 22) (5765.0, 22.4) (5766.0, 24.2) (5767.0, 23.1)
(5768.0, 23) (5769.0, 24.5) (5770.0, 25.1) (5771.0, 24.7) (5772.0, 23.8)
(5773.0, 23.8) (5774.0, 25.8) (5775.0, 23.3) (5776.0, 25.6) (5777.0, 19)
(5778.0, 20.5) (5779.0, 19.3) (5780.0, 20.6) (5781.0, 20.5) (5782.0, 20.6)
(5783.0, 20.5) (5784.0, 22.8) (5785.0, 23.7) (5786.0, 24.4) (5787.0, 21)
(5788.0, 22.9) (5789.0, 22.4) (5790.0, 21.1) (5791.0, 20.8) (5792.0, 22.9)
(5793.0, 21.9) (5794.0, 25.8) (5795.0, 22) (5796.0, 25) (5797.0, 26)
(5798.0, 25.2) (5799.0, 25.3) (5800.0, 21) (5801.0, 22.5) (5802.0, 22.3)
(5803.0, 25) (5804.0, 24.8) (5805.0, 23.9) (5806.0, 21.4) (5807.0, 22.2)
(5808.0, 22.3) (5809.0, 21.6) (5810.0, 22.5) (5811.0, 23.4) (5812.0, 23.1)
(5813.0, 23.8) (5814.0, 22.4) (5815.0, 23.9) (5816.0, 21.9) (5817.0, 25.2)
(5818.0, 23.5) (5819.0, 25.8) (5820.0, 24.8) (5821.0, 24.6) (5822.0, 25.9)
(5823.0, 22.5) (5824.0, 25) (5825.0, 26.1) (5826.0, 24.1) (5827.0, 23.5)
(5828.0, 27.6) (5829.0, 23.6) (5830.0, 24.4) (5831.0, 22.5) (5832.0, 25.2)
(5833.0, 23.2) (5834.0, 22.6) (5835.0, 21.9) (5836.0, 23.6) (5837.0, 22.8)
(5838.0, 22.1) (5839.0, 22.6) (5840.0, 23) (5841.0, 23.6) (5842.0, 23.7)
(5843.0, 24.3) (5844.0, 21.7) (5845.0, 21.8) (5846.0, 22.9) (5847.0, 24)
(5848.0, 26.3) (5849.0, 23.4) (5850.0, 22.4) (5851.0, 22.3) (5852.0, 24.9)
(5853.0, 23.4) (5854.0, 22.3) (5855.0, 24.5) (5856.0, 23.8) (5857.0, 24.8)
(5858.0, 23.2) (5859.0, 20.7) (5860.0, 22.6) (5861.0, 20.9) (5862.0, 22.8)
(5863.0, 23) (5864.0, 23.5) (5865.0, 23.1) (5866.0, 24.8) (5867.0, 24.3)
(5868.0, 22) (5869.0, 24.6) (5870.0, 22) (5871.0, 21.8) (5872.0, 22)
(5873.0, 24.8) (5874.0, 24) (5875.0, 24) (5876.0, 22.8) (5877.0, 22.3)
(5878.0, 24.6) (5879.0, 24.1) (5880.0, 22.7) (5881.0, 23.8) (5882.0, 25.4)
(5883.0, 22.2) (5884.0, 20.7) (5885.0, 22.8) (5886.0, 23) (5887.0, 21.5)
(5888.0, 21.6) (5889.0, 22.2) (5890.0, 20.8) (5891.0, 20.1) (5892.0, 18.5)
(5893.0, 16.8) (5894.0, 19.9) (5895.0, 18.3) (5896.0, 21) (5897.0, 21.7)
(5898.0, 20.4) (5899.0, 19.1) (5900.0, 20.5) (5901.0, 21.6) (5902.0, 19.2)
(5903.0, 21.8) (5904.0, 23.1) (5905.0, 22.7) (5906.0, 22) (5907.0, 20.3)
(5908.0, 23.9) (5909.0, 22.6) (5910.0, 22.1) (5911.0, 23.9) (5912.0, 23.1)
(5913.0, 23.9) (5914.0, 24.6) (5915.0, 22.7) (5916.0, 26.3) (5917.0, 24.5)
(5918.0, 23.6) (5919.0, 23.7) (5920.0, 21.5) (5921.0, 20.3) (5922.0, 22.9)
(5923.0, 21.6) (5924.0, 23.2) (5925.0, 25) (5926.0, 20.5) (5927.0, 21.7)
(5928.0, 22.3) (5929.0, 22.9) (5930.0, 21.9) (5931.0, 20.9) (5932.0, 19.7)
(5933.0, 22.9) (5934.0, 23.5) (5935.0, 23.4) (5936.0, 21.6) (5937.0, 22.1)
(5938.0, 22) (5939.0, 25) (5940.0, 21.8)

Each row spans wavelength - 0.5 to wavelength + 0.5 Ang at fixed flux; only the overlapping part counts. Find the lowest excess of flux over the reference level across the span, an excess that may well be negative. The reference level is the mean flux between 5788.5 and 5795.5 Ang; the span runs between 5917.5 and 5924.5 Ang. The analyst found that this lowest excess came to -2.1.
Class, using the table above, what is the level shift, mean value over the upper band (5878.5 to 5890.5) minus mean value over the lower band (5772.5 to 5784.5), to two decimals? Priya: 0.71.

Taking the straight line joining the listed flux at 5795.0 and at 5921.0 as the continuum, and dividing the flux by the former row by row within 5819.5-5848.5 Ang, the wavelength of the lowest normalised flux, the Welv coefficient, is 5844.0 Ang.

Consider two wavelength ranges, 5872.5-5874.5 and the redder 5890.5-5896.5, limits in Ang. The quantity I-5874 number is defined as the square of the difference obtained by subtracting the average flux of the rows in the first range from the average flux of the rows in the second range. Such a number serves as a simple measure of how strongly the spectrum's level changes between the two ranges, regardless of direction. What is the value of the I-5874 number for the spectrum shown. 28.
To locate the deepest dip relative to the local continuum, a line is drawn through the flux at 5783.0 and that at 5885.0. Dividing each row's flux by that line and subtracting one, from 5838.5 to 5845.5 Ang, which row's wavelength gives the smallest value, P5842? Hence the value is 5844.0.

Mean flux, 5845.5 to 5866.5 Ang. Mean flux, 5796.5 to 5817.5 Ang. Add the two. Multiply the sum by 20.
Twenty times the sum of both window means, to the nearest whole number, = 933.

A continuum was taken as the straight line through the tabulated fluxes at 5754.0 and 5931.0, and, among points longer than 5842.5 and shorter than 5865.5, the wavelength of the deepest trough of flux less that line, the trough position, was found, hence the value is 5859.0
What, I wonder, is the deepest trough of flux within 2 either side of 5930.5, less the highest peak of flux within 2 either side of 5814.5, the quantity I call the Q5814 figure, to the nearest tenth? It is -4.2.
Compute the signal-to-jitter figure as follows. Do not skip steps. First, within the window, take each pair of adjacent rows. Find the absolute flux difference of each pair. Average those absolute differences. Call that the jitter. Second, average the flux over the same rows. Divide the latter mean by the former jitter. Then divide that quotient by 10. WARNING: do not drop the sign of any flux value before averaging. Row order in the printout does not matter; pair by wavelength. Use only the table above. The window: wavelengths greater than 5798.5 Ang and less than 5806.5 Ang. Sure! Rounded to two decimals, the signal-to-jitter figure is 1.32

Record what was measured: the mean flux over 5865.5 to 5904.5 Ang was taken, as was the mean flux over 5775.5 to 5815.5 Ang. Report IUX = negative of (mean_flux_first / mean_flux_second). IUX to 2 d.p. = -0.97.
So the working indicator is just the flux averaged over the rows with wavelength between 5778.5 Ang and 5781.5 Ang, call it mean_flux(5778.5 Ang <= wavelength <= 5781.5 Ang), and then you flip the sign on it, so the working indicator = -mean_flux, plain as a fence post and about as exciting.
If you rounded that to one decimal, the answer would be -20.1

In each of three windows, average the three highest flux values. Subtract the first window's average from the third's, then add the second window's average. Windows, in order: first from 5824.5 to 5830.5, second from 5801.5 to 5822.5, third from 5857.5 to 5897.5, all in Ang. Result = 24.6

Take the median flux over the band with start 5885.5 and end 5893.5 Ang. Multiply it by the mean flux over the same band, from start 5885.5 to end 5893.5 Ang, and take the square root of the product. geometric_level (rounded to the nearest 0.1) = 20.9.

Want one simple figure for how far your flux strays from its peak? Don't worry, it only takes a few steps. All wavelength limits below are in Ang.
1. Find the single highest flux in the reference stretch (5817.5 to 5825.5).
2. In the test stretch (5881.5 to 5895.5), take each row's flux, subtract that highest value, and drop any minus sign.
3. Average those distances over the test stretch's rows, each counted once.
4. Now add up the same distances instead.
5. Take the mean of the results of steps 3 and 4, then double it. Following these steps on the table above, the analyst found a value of 77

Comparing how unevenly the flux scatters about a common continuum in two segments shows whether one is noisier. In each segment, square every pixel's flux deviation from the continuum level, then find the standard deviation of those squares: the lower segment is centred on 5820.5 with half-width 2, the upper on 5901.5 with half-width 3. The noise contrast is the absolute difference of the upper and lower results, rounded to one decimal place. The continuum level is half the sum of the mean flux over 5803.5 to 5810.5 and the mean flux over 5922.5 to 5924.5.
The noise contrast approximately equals 1.7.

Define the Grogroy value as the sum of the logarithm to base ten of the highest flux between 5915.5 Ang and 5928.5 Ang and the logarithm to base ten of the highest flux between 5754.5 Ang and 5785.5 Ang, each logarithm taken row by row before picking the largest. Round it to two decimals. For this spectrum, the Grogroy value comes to 2.83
